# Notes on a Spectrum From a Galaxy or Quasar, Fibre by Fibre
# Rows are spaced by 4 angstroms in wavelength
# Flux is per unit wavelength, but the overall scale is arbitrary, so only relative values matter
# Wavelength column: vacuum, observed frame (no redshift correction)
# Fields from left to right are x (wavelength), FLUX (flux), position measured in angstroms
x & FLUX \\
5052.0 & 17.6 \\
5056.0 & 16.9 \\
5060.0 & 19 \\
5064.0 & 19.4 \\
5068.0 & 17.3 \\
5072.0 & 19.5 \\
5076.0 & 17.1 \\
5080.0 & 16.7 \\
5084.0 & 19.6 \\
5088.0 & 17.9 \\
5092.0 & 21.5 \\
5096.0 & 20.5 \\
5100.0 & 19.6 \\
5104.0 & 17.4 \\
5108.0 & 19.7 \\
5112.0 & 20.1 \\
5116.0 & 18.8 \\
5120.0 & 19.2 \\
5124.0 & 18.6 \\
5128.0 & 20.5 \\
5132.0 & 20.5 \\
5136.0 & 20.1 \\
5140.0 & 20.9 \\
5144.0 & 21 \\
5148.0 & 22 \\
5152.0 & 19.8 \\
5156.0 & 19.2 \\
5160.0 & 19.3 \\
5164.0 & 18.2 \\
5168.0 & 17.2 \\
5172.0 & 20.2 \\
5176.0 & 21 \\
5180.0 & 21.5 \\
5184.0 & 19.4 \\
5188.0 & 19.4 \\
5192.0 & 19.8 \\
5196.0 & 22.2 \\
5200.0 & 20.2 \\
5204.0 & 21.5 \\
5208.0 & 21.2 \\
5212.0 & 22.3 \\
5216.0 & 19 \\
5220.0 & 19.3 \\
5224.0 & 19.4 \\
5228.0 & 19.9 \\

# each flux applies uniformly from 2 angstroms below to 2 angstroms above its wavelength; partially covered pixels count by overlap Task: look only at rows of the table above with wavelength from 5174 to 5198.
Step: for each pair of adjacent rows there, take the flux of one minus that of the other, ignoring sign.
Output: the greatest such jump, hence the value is 2.4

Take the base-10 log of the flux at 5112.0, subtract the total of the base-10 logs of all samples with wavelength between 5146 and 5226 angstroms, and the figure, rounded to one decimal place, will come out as -24.7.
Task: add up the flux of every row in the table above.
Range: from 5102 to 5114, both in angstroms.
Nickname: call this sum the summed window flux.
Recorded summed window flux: 57.2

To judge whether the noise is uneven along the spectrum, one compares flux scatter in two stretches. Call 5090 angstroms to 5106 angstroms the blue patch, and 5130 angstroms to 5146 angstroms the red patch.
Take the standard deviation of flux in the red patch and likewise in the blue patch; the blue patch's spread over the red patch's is 4.3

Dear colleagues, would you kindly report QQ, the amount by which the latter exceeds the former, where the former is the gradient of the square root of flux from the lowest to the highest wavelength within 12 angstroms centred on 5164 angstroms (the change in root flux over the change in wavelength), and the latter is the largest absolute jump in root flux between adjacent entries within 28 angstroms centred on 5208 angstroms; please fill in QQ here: 0.39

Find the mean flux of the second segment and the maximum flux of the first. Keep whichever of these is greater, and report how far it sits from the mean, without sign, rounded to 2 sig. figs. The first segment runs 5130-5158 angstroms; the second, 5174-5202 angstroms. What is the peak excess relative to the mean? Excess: 1.5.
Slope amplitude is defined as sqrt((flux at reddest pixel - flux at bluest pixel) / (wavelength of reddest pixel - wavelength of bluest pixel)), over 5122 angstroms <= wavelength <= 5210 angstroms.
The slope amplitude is 0.18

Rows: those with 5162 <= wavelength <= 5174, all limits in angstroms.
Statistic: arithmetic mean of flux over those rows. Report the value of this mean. 18.5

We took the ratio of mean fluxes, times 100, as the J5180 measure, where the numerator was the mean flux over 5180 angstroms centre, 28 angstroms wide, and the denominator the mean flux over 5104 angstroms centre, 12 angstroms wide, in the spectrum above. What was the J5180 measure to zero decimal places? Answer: 105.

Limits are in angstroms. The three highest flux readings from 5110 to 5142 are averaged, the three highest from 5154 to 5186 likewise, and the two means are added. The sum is 41.5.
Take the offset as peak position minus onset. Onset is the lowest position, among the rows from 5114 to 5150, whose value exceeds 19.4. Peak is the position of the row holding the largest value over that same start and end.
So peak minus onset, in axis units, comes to 20 angstroms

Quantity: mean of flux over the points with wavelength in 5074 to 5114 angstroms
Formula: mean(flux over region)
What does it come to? 19.0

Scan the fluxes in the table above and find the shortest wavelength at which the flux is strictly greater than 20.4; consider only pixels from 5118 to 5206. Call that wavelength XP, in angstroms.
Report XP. 5128.0 angstroms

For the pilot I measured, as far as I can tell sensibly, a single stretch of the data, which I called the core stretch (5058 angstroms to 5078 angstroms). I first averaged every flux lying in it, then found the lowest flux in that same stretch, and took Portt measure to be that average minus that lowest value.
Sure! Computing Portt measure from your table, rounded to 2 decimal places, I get 1.36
